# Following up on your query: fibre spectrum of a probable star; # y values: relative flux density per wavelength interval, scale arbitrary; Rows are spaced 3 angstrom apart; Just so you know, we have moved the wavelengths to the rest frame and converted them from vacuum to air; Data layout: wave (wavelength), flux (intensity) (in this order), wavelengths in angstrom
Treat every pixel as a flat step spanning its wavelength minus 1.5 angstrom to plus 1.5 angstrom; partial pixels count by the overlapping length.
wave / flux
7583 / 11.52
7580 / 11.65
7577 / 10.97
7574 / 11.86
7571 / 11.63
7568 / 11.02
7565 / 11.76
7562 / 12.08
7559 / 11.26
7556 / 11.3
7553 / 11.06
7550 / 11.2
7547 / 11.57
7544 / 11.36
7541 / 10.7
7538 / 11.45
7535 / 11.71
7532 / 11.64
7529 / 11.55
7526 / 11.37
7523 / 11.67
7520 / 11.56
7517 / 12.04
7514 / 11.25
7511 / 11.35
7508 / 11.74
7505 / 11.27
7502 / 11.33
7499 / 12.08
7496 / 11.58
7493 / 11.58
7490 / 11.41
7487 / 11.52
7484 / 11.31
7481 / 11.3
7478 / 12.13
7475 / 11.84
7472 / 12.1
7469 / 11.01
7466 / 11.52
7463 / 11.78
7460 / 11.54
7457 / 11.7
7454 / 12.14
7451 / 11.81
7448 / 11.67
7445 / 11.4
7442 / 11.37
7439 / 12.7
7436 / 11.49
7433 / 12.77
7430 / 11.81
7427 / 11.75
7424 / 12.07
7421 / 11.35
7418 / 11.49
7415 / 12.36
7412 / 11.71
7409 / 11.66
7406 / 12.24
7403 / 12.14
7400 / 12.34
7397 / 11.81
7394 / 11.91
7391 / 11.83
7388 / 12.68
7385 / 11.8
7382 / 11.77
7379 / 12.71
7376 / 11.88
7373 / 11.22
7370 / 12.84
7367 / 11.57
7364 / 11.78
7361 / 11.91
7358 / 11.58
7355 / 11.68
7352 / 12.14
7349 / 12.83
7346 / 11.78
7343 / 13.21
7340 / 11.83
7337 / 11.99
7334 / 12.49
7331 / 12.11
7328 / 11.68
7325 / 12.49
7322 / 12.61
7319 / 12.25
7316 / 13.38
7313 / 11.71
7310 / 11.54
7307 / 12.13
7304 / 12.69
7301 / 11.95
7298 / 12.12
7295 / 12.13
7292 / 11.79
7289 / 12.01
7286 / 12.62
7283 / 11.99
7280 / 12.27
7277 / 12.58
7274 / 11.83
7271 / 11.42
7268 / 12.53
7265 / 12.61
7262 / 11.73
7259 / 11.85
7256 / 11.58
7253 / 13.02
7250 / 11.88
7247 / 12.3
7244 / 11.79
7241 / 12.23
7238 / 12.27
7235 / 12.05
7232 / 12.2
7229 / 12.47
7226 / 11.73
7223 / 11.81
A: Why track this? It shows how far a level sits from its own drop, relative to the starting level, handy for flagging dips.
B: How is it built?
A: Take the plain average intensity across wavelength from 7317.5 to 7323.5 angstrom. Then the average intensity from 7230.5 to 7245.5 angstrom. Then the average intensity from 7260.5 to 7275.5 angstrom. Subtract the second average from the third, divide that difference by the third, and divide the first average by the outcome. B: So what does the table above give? -1779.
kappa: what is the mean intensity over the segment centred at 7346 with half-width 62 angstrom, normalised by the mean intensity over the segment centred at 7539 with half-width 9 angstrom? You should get 1.06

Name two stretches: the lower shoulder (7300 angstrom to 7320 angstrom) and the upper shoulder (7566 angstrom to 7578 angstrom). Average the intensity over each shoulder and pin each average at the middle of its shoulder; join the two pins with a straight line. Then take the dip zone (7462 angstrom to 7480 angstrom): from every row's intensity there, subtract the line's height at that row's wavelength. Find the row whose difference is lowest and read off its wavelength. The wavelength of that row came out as 7469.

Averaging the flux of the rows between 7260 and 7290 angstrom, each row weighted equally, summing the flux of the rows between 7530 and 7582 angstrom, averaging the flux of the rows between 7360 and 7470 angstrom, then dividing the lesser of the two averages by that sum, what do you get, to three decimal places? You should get 0.061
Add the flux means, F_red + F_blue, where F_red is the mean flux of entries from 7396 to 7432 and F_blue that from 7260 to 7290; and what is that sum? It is 24.1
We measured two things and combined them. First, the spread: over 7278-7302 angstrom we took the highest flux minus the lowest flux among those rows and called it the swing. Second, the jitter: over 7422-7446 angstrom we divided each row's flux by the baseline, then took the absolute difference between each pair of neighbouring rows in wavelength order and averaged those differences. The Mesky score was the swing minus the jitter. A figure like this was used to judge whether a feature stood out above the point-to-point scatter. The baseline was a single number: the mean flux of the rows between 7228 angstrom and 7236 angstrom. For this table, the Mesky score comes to 0.77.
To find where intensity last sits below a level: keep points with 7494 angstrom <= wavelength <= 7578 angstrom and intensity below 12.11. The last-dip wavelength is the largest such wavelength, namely 7577 angstrom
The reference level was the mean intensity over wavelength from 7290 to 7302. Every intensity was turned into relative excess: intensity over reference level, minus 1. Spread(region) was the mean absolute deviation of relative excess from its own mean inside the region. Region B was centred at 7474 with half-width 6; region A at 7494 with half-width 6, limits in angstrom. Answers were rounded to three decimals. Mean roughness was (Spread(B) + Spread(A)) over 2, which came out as 0.025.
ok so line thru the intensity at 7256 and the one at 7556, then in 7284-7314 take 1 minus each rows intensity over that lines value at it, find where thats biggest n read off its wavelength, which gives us 7310 angstrom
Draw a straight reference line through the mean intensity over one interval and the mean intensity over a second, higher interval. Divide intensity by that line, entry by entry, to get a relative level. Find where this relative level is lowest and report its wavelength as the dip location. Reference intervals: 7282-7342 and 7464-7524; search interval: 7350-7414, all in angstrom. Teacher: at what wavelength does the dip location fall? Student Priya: 7373 angstrom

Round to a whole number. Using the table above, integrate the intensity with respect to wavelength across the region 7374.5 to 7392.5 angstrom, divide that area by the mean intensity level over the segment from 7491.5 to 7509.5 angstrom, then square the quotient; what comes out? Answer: 353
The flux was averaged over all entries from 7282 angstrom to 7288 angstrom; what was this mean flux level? 12.3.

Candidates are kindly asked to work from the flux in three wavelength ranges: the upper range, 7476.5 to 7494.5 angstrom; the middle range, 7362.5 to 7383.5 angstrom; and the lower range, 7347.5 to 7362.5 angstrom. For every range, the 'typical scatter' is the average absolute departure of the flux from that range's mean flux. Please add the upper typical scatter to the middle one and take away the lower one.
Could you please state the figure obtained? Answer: 0.30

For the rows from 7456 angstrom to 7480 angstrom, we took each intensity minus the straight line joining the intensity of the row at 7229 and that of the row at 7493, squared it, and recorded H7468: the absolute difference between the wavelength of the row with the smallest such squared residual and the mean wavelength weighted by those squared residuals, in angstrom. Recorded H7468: 14.8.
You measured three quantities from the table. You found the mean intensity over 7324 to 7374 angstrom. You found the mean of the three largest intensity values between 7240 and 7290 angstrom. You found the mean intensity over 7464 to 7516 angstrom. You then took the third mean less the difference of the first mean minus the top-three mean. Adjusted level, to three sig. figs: 12.2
